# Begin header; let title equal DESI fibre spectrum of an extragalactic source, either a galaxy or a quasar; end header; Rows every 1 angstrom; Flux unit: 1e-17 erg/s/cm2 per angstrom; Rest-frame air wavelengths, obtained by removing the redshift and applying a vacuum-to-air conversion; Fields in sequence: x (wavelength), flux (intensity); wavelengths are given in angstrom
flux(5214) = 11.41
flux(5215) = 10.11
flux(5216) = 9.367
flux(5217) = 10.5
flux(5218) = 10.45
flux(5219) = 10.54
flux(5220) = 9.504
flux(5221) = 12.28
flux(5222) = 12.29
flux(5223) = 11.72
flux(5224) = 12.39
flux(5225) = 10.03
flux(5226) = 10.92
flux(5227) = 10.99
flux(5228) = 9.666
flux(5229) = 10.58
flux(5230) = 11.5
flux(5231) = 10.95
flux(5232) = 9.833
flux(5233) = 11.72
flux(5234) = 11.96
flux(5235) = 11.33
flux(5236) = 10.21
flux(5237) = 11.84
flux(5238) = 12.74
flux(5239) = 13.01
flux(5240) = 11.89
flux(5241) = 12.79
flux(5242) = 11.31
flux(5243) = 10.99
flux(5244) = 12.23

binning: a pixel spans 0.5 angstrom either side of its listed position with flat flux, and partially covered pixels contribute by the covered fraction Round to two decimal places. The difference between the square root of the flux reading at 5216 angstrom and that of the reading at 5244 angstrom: -0.44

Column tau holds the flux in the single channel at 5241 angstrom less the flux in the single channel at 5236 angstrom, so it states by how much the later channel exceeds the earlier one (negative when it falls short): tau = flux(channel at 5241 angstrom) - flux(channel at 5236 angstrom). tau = 2.6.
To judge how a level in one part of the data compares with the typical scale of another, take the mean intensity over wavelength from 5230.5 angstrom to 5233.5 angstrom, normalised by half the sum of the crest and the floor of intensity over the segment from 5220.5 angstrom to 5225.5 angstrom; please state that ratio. 0.97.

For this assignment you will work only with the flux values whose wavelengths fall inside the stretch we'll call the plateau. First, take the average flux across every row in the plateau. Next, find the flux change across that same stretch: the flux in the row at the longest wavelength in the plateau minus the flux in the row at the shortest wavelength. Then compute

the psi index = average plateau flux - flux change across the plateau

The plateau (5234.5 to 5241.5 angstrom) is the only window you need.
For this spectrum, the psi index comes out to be 10.5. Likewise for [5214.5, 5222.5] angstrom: 8.5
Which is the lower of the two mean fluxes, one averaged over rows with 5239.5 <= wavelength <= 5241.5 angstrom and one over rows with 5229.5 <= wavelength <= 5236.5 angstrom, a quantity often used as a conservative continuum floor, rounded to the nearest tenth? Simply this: 11.1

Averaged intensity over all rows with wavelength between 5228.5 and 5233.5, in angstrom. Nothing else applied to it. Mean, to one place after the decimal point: 10.9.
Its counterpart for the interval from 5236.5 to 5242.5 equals 12.3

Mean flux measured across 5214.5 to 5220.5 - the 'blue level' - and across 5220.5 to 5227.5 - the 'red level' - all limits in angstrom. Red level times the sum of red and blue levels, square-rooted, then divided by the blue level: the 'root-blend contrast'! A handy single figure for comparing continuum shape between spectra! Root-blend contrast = 1.56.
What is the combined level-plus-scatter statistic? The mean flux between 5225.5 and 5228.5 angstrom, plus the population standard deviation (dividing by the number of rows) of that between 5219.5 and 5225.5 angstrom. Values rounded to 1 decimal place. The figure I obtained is 11.7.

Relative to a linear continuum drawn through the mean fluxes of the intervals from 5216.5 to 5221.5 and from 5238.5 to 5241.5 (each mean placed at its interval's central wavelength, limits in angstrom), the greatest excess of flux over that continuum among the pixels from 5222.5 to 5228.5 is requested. 1.3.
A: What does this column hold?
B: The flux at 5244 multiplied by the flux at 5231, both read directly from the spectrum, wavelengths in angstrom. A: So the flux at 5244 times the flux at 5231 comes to 134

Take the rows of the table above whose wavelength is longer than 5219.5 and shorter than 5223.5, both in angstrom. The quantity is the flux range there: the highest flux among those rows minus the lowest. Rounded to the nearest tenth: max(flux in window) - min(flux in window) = 2.8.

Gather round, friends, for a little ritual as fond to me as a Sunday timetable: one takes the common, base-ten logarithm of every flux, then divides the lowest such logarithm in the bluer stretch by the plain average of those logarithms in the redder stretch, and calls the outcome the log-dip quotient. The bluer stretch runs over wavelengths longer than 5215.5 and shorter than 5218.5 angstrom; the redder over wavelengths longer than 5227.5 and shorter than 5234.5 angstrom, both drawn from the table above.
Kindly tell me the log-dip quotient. 0.938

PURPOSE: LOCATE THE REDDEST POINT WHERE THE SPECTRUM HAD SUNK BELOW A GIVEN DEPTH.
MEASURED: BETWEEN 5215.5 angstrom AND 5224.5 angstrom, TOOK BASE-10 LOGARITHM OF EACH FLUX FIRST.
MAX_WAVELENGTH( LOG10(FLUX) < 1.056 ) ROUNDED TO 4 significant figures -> 5220 angstrom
